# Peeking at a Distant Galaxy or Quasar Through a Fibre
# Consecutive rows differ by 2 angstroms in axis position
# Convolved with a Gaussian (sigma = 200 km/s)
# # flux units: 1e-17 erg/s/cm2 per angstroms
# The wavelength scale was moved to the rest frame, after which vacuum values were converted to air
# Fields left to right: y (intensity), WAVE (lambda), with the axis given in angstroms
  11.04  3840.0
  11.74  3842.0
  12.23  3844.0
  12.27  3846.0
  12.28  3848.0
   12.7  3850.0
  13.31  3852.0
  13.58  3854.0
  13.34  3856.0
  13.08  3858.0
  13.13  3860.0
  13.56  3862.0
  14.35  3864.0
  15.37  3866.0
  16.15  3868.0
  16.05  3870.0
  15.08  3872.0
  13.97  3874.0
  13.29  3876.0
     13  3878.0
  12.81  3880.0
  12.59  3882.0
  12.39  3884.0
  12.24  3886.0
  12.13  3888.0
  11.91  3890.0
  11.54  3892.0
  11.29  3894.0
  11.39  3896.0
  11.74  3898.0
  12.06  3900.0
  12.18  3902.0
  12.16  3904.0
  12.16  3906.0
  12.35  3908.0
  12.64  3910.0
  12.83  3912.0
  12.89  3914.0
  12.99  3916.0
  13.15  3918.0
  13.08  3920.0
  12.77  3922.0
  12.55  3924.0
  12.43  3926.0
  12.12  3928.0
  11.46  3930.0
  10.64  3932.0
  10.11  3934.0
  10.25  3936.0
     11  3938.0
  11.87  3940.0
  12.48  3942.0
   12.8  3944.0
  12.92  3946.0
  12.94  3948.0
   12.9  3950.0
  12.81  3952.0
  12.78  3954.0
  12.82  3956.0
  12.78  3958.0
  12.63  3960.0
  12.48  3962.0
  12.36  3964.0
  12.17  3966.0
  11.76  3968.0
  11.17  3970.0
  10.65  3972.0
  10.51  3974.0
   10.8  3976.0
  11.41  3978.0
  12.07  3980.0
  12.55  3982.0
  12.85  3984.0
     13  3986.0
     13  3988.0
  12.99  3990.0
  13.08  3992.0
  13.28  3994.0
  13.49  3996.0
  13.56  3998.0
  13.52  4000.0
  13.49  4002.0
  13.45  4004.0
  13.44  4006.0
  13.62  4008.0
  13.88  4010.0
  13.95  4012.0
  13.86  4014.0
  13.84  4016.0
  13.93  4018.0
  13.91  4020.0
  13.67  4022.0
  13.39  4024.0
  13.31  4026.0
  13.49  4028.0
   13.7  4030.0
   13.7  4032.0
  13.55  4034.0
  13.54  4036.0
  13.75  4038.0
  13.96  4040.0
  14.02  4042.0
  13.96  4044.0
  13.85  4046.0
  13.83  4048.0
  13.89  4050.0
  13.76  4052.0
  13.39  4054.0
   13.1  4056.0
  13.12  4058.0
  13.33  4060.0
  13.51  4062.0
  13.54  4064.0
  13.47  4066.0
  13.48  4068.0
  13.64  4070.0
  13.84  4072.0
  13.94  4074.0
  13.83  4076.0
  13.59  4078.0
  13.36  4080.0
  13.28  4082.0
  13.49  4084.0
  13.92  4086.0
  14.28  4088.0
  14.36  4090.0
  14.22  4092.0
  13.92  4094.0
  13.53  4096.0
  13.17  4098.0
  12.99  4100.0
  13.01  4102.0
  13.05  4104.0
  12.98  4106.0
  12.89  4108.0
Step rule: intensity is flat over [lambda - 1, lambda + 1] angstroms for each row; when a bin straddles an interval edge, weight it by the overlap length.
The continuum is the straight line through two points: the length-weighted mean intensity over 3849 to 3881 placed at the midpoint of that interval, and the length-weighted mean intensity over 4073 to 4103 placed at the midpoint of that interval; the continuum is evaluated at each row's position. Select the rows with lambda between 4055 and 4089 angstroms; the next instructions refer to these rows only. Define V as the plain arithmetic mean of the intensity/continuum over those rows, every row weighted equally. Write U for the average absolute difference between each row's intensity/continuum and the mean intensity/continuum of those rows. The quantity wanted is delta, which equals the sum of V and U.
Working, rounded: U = 0.018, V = 0.99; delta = 1.01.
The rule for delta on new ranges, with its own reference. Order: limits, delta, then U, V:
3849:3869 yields 1.06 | 0.062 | 0.99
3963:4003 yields 0.96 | 0.063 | 0.90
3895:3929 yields 0.93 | 0.029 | 0.90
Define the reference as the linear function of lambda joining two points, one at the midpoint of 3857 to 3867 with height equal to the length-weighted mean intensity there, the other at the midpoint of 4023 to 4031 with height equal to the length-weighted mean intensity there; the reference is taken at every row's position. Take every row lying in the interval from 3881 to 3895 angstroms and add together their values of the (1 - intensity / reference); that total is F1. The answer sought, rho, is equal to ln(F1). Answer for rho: -0.1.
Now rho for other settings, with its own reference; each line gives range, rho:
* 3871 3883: -1.7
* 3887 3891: -1.3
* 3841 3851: -0.5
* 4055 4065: -3.7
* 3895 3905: -0.4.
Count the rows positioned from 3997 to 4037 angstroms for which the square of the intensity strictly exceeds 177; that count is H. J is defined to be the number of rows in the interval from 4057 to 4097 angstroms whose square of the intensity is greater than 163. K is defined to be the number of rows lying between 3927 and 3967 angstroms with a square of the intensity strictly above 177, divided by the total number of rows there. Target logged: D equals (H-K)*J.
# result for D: 400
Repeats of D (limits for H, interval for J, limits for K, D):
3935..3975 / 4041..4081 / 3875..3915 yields 0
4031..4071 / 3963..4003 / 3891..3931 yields 180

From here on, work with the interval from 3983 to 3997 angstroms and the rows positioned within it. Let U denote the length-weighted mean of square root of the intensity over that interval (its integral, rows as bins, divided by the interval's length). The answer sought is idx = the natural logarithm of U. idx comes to 1.29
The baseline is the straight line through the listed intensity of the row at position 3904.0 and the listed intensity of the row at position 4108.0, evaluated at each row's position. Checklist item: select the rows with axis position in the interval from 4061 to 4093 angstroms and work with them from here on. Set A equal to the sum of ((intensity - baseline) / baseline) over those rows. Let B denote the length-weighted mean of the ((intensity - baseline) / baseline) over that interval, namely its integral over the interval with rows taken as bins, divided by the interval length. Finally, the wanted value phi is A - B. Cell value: 1.1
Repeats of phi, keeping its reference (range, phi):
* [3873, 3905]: 0.2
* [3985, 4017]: 1.1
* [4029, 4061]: 1.2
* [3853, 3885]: 2.3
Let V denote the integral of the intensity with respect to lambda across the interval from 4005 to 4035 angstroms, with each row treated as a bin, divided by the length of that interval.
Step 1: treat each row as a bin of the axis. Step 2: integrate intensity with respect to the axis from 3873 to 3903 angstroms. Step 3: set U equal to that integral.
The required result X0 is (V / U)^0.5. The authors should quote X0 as 0.193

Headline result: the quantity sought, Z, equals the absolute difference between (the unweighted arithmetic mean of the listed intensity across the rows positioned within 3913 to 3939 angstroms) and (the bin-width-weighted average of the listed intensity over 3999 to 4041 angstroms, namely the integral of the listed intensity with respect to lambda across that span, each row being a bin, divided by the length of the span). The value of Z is 1.71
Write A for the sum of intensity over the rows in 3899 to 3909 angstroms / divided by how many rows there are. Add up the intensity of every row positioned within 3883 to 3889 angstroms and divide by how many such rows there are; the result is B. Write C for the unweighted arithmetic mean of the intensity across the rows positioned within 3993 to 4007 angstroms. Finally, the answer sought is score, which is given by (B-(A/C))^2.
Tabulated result 129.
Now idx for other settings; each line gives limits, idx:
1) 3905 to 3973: 1.25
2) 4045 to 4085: 1.30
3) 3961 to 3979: 1.22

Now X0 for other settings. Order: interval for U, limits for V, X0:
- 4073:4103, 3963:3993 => 0.171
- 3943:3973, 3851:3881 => 0.194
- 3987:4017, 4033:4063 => 0.184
